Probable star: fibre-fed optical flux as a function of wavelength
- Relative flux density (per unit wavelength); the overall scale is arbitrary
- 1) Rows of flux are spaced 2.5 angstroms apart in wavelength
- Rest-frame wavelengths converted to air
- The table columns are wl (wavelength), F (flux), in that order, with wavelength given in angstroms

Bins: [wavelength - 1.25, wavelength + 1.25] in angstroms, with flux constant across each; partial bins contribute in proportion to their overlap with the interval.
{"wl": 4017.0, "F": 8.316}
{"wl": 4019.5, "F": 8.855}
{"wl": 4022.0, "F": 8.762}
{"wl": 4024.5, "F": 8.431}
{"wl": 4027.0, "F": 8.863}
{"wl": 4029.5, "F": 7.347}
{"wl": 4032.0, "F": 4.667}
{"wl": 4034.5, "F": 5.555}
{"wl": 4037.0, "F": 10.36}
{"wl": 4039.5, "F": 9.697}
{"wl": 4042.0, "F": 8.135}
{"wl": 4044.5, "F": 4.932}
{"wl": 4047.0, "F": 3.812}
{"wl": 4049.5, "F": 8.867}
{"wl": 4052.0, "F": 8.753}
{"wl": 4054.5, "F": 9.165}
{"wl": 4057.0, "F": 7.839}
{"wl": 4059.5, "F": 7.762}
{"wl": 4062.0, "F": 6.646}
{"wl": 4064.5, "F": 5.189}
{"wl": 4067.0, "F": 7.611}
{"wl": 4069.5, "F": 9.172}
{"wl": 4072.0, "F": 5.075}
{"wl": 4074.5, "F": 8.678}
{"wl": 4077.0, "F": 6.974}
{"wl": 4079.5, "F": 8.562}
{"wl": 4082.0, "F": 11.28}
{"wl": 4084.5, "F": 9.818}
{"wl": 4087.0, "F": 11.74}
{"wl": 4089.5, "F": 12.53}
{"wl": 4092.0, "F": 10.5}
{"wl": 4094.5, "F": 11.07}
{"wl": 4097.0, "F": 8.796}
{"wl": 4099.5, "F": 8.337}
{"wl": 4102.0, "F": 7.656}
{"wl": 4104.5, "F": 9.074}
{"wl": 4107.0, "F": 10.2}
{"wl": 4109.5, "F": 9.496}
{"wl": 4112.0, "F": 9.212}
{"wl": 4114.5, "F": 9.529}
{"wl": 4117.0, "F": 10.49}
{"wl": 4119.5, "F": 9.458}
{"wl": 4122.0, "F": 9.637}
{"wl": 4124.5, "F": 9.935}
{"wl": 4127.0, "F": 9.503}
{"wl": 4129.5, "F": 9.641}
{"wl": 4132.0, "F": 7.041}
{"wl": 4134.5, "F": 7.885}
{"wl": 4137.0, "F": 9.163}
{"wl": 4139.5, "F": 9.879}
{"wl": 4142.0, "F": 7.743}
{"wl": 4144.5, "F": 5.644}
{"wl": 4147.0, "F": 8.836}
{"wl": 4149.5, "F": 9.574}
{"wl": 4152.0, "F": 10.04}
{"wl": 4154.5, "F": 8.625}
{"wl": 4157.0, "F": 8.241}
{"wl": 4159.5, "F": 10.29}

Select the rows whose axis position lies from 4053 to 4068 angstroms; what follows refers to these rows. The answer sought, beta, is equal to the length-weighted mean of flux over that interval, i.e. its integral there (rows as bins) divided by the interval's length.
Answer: 7.4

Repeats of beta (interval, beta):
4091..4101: 9.6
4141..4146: 6.7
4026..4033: 7.0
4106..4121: 9.7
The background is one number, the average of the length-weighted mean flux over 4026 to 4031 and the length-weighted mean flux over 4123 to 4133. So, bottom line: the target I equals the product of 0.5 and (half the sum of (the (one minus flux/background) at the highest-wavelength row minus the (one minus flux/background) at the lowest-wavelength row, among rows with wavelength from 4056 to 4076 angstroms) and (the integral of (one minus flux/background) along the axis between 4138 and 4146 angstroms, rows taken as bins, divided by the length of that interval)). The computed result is -0.005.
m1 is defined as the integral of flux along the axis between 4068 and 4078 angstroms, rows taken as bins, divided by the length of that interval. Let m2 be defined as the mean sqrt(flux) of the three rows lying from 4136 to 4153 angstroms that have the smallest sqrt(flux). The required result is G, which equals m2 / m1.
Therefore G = 0.362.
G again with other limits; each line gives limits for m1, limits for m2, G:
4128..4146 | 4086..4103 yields 0.352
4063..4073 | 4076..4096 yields 0.426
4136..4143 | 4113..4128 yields 0.344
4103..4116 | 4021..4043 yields 0.254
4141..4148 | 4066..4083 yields 0.347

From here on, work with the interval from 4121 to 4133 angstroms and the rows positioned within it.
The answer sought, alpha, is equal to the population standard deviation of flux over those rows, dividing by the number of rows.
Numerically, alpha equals 1.06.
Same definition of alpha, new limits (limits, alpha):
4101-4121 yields 0.79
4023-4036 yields 1.62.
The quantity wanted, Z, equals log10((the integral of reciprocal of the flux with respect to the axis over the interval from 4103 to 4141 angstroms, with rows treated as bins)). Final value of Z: 0.61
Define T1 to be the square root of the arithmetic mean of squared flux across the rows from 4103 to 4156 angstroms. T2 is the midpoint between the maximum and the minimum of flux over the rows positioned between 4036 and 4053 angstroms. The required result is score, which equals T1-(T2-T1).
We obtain 11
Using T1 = 9.1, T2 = 7.1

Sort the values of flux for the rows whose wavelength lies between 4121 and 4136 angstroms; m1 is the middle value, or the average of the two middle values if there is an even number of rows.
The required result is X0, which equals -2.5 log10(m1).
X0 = -2.45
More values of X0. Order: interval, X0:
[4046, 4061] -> -2.30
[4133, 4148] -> -2.31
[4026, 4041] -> -2.27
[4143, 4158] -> -2.35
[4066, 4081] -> -2.27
